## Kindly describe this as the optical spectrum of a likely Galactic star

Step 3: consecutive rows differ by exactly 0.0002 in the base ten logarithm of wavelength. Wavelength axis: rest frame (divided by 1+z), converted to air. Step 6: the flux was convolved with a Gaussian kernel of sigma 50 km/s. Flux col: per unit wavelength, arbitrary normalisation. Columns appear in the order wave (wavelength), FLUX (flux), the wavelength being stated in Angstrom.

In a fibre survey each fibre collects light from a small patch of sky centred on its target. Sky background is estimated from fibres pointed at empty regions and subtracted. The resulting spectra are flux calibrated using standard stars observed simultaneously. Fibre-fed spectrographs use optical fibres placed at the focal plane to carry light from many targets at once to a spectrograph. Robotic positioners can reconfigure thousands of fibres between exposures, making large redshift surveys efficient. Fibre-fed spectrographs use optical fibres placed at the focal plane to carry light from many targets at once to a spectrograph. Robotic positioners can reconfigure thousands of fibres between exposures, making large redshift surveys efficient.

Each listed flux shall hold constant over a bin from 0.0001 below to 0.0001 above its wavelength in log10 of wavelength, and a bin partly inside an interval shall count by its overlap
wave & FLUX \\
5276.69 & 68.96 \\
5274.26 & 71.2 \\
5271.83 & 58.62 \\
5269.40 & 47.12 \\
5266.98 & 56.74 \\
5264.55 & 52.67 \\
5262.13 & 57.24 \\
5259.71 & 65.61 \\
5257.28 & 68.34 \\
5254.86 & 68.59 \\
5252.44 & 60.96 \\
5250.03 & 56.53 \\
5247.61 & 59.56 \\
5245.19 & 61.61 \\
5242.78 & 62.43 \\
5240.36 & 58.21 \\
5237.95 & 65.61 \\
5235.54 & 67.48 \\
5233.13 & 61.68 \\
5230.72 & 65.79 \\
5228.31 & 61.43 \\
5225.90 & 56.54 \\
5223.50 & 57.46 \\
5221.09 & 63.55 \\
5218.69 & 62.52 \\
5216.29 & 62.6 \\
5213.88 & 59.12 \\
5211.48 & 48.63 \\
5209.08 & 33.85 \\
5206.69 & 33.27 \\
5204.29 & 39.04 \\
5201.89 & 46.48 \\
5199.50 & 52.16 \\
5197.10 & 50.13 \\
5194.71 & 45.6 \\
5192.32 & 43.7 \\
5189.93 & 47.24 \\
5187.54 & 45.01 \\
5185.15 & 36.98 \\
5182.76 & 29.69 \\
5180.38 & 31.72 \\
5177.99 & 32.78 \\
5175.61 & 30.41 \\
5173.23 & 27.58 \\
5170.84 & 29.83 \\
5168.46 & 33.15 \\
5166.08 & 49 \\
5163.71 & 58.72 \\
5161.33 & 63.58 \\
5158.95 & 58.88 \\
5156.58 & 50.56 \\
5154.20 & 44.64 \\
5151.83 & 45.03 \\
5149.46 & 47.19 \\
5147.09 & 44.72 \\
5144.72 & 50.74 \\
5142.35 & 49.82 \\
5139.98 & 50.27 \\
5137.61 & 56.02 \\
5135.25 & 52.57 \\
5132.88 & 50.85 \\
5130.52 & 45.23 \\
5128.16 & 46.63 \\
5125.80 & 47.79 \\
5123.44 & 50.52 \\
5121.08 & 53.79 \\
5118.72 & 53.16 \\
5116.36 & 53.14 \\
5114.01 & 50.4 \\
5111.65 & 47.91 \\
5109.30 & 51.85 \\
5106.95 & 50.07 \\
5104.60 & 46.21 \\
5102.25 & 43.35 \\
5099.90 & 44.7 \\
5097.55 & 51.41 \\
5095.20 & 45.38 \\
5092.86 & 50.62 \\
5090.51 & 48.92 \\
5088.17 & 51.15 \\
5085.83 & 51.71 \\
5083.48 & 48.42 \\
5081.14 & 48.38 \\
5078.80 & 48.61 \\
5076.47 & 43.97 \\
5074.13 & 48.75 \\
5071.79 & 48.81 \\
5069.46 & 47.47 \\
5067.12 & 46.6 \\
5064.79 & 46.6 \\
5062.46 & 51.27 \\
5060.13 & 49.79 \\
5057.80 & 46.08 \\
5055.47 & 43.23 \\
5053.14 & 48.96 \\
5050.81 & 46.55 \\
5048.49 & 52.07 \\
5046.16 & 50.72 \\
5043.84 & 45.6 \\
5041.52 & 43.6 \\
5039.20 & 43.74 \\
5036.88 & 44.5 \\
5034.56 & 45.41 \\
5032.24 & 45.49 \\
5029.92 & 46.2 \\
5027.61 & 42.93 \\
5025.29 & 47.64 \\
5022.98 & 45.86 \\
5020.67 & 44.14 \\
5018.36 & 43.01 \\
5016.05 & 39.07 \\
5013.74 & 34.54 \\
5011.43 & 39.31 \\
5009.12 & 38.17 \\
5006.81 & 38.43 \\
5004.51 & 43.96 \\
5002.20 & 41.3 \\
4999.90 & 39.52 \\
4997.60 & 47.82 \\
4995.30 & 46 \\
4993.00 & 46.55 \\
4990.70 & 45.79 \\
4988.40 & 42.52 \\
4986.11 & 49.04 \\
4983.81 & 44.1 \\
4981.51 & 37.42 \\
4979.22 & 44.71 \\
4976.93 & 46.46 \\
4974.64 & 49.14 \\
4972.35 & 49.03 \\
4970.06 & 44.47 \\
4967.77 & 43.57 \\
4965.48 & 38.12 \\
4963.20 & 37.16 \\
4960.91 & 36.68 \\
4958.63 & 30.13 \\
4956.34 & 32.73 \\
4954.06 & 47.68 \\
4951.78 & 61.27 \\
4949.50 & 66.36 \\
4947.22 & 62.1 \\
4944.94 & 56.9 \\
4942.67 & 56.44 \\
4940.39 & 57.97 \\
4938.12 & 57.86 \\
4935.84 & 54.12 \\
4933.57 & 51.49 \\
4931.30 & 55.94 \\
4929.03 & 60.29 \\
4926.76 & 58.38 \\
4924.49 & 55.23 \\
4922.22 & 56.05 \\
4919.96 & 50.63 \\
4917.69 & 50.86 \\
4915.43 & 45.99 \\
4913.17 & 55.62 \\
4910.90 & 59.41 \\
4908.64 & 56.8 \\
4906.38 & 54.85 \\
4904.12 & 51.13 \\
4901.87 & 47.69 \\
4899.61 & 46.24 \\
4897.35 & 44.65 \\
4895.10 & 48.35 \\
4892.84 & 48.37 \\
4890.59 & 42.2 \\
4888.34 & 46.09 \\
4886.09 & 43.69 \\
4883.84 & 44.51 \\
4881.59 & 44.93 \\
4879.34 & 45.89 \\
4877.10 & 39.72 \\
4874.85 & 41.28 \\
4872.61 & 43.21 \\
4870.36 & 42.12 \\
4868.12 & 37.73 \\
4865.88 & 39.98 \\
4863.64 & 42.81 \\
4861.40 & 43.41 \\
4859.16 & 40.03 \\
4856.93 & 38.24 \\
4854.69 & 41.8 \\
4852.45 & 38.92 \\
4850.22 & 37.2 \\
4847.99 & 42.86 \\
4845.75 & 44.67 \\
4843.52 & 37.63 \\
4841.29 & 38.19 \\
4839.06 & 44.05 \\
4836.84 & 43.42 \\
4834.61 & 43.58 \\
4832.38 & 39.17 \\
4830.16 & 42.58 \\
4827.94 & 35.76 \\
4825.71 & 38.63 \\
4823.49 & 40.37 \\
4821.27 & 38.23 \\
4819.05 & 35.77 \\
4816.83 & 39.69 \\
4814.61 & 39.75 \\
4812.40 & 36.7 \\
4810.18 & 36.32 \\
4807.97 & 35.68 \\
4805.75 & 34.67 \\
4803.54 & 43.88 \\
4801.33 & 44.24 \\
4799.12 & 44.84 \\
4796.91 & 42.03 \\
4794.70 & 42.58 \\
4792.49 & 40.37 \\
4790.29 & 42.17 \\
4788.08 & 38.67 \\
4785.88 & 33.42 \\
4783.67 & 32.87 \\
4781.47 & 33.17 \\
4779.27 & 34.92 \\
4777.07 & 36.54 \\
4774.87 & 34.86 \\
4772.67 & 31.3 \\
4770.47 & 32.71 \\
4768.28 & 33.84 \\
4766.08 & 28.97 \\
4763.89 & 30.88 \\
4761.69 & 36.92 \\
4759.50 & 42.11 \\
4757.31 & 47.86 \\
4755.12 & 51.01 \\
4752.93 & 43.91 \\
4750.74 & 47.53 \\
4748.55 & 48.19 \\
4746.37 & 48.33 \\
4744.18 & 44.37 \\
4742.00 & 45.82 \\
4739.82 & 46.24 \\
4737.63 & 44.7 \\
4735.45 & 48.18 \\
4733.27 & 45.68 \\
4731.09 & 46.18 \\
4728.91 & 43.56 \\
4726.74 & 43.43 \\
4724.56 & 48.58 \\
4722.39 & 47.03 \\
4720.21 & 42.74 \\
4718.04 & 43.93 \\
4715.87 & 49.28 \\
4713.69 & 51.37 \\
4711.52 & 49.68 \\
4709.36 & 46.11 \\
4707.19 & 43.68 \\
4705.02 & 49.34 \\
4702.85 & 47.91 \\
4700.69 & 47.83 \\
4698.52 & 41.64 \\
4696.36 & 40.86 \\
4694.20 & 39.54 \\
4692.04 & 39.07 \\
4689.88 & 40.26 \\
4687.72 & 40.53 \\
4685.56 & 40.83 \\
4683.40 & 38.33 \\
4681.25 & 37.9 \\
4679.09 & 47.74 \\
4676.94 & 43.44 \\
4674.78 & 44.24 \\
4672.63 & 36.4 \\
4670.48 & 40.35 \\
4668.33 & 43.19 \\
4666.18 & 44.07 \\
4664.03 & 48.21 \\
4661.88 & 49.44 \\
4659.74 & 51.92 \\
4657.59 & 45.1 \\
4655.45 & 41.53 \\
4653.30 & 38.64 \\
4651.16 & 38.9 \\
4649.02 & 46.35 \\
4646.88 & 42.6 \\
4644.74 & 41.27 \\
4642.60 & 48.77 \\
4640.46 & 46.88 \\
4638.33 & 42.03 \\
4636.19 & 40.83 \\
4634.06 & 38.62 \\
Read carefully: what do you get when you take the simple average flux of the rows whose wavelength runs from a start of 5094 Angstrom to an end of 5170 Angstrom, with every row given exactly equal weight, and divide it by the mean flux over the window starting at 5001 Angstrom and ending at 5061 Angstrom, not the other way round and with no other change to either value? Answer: 1.12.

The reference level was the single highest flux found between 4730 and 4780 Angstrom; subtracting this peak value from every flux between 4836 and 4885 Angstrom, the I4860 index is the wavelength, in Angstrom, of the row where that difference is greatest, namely 4879.34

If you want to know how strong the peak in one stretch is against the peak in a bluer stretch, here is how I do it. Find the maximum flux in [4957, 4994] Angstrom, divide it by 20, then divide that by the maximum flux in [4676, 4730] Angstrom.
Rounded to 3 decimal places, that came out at 0.048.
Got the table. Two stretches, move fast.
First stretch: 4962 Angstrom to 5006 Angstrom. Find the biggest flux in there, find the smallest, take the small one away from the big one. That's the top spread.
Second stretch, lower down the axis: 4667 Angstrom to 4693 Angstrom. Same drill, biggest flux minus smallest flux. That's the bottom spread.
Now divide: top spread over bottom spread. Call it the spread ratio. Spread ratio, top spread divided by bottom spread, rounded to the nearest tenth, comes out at 1.1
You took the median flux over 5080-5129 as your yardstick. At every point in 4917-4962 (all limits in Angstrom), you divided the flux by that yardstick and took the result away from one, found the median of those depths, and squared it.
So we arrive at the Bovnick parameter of 0.014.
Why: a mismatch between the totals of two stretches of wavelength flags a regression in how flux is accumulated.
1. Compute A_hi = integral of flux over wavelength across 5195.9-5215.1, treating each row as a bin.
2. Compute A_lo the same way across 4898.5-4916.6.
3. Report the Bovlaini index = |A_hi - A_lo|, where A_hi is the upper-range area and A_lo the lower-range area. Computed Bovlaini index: 75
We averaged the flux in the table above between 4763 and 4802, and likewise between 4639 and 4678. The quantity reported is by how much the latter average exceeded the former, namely 7.4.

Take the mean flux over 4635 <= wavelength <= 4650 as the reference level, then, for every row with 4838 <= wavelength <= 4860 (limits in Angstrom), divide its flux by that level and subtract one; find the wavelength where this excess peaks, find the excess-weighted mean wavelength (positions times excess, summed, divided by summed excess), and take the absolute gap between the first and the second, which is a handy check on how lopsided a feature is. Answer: 4.5 Angstrom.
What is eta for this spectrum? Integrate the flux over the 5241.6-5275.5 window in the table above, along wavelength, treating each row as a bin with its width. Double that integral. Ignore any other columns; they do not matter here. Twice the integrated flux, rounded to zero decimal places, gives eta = 4103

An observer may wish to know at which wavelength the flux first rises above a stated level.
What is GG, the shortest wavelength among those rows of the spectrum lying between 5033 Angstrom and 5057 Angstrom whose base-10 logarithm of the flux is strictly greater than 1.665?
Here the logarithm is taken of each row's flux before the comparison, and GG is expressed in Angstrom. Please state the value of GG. 5046.16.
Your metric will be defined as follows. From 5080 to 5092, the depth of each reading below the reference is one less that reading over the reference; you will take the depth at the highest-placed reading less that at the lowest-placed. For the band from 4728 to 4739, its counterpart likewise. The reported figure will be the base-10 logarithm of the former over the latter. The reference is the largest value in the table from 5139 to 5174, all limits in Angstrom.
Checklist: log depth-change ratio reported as -0.3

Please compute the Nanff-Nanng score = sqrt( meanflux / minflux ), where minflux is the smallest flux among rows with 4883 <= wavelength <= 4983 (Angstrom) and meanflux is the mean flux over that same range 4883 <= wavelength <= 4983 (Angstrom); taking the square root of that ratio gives 1.28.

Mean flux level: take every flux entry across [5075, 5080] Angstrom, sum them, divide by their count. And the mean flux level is 46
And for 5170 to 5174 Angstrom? 29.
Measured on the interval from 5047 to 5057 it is 48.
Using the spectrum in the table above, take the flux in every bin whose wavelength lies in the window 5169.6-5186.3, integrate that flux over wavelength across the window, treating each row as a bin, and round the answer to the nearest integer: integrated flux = 522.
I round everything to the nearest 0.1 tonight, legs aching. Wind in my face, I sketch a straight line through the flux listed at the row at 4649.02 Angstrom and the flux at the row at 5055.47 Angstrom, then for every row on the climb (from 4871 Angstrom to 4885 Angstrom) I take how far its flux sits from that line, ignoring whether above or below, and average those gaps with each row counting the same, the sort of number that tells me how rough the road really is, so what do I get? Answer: 1.9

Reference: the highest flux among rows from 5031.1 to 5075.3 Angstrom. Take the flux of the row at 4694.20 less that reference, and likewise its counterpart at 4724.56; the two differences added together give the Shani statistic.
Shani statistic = -16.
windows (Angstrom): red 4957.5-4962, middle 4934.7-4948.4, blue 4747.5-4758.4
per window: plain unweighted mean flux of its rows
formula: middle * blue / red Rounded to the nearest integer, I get 82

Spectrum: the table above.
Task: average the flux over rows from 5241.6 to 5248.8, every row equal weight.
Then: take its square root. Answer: 7.8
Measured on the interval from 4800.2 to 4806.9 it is 6.4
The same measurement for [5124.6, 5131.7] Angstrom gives 6.8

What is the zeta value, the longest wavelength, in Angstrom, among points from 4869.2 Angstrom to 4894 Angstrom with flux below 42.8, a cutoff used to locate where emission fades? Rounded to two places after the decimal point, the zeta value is 4890.59 Angstrom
